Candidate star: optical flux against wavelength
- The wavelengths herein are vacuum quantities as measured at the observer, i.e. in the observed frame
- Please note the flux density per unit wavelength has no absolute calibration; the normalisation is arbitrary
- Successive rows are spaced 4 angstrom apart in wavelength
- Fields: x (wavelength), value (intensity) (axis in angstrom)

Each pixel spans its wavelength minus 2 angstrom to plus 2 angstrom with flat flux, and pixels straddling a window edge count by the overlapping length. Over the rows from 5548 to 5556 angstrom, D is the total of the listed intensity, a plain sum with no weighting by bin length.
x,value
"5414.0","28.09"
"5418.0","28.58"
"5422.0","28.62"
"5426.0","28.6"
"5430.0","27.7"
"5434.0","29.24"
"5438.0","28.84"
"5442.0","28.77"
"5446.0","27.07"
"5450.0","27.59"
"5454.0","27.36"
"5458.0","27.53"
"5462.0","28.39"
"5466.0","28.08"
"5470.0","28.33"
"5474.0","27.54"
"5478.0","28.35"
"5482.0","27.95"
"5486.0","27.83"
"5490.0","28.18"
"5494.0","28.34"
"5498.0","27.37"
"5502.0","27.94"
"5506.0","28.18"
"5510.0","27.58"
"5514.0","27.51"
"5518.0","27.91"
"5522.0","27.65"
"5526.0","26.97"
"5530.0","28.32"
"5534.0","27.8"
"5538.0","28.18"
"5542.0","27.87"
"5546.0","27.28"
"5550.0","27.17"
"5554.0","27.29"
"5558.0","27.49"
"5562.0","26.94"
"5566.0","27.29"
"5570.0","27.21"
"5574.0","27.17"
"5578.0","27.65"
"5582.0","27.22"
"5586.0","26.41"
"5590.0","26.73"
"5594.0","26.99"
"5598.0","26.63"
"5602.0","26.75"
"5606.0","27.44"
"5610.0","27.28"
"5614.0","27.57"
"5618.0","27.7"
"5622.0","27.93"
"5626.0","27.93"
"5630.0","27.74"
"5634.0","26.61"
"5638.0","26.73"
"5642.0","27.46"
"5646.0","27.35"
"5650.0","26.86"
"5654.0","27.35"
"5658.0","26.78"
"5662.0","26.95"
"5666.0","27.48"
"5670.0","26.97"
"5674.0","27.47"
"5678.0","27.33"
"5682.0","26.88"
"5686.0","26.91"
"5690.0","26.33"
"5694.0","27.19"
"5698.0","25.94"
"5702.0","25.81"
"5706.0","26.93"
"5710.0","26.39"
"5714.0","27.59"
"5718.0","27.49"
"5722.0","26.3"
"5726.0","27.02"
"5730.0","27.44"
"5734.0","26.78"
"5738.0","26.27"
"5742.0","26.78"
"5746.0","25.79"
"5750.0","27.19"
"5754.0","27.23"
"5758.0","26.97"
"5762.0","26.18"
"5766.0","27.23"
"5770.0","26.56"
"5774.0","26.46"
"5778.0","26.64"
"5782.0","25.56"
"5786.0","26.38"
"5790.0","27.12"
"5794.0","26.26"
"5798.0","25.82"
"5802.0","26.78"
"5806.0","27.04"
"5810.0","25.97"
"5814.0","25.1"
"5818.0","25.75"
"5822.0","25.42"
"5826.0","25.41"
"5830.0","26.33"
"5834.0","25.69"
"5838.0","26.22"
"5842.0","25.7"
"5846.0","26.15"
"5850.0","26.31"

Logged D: 54.5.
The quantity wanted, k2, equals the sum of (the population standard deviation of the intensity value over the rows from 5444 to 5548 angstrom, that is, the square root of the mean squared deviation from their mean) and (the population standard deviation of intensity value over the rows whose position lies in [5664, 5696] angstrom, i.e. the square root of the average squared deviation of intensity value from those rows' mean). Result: 0.76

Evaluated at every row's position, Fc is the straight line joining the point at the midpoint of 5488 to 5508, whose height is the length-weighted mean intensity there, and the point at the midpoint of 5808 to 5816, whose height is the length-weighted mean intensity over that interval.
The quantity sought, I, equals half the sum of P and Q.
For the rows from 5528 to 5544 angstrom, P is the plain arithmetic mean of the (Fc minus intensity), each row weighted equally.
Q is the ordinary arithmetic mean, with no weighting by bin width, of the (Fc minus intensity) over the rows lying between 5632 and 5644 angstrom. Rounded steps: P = -0.34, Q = 0.0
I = -0.2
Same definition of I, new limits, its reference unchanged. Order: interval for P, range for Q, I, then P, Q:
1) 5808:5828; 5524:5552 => 0.0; -0.04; 0.0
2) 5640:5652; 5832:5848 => -0.5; -0.38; -0.6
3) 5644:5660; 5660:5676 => -0.4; -0.29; -0.6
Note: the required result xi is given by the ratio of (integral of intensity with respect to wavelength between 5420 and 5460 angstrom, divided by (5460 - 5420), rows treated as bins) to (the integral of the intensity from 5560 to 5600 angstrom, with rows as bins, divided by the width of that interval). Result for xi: 1.04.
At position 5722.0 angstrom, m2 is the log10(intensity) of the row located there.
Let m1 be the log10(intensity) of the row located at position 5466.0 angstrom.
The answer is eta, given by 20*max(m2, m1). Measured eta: 29.0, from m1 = 1.45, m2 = 1.42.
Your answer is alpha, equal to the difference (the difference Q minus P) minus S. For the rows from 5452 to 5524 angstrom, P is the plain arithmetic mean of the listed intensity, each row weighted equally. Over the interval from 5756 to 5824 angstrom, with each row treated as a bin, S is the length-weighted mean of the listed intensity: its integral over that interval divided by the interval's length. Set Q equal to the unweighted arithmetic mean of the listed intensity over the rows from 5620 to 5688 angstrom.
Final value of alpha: -27.0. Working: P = 27.9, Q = 27.2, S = 26.3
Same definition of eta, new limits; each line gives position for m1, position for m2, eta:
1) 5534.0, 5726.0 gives 28.9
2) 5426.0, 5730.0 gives 29.1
